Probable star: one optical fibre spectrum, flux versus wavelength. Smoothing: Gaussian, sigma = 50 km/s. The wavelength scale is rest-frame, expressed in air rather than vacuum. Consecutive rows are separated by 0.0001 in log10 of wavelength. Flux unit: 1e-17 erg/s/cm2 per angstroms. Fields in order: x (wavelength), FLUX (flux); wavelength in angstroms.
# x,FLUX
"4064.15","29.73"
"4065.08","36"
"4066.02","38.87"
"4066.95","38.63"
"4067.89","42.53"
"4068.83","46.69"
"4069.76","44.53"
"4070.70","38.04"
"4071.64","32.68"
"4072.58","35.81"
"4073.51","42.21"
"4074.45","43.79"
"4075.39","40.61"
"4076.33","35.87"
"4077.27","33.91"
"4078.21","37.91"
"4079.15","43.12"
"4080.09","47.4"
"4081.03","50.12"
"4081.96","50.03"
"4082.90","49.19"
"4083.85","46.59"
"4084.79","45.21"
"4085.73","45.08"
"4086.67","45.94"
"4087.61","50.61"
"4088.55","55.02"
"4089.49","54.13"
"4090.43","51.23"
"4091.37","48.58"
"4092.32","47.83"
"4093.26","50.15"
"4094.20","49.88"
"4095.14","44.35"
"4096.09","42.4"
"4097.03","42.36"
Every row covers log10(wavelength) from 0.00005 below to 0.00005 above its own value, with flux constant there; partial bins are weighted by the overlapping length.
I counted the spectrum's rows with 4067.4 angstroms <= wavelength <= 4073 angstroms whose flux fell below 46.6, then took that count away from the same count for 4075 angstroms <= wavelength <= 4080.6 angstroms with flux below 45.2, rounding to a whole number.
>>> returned 0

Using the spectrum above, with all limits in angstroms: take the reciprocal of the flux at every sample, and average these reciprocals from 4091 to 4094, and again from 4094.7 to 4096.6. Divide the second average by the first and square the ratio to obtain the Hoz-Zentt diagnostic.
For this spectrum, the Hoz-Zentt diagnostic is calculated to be 1.27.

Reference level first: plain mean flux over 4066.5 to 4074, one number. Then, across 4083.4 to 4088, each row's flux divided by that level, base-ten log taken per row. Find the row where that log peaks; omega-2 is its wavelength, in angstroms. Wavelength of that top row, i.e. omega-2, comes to 4087.61 angstroms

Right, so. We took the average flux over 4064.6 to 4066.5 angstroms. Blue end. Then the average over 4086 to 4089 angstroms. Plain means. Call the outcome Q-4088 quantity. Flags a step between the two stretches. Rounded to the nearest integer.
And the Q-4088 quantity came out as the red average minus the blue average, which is 13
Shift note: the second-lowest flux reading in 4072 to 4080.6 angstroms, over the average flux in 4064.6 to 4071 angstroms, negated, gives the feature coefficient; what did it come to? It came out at -0.88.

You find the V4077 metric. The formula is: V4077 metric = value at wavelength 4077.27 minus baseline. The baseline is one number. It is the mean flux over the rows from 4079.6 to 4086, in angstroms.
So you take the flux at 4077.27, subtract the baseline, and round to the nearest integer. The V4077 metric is -14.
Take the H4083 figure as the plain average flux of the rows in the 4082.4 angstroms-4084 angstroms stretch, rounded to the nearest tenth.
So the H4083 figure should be 47.9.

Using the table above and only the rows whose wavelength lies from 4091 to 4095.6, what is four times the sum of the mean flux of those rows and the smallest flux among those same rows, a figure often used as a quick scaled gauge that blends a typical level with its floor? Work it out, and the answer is 370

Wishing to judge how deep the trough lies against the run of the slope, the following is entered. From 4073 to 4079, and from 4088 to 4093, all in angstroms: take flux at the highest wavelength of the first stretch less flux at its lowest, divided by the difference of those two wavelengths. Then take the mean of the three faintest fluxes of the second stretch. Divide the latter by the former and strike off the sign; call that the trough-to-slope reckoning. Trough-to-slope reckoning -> 54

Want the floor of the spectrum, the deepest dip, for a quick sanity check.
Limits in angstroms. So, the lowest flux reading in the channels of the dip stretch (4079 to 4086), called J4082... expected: 43.12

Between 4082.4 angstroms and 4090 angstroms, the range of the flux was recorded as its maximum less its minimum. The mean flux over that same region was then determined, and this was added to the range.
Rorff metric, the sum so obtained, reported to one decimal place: 58.9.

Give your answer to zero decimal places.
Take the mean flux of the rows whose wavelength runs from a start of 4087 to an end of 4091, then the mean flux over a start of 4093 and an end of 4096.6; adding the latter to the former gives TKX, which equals 99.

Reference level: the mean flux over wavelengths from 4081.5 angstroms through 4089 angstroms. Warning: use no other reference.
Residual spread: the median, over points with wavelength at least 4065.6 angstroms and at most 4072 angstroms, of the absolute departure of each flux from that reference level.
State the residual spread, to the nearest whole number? 10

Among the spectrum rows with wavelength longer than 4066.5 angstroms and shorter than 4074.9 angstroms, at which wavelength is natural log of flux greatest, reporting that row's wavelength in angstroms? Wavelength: 4068.83 angstroms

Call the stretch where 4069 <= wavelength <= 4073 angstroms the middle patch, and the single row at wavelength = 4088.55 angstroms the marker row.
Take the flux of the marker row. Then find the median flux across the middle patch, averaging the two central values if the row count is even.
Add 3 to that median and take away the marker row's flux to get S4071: -15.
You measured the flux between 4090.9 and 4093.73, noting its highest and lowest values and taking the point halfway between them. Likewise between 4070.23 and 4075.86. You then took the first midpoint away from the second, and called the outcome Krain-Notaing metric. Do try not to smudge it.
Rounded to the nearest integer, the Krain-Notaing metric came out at -11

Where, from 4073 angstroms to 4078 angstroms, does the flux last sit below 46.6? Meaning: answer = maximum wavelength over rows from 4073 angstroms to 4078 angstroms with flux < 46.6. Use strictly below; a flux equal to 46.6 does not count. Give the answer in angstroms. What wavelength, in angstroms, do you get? 4077.27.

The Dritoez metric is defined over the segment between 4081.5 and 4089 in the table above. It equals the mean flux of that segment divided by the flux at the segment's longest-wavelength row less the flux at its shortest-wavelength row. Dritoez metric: 9.7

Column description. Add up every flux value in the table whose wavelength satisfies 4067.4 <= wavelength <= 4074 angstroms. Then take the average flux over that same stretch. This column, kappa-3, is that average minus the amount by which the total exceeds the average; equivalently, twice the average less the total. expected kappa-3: -202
